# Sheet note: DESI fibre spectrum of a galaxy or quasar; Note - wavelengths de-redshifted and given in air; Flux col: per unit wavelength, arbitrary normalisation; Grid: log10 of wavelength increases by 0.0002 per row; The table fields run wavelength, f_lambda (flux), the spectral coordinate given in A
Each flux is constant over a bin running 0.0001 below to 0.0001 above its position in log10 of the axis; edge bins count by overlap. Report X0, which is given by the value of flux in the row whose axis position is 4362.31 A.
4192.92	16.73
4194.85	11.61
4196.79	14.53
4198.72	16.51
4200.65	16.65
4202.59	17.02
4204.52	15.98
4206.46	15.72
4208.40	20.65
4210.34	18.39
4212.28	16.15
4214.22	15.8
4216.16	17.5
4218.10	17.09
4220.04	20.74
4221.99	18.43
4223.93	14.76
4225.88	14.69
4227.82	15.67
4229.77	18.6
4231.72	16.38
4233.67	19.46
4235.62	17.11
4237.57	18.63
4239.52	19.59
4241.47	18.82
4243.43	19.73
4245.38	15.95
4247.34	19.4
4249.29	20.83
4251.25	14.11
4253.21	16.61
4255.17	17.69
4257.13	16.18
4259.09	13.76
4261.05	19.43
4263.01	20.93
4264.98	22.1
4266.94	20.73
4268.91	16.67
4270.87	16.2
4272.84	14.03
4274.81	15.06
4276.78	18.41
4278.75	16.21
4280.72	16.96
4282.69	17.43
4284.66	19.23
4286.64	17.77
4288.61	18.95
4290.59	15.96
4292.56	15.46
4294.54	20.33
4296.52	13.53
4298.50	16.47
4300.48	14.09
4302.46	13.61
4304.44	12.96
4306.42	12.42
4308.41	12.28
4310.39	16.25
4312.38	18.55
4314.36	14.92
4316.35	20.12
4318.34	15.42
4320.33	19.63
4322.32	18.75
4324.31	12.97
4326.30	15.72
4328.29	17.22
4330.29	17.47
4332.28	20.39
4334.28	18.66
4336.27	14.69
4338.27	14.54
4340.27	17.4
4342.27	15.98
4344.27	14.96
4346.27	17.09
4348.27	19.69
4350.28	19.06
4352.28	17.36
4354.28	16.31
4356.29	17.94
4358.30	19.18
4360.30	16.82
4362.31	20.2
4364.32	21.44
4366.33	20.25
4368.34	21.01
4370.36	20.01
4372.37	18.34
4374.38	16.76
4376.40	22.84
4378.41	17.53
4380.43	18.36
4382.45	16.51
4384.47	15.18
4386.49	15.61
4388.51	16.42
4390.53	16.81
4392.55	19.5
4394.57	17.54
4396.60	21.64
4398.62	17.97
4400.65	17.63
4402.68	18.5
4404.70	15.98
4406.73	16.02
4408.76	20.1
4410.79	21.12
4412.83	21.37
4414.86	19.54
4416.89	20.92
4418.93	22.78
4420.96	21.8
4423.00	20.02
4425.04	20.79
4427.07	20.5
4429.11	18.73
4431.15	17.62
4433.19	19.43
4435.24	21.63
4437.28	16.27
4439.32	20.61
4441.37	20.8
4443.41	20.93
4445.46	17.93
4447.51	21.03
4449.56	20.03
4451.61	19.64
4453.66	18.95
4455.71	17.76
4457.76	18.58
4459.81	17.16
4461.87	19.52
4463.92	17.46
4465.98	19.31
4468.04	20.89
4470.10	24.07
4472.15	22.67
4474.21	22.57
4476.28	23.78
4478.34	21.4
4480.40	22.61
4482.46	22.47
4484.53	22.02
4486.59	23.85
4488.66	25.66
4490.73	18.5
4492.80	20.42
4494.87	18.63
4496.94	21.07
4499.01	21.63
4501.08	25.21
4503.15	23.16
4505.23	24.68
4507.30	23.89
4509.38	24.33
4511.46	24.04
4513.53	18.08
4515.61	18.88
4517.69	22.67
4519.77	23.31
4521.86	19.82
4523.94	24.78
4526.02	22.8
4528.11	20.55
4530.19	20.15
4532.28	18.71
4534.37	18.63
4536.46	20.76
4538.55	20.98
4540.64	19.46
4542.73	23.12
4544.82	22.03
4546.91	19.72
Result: 20.2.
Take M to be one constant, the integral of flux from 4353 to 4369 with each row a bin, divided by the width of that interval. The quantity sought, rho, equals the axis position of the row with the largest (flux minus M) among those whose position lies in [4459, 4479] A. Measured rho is 4470.10 A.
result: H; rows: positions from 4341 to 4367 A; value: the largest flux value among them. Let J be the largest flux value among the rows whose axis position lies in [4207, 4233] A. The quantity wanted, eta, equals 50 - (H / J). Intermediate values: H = 21.44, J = 20.74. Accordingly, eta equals 49.0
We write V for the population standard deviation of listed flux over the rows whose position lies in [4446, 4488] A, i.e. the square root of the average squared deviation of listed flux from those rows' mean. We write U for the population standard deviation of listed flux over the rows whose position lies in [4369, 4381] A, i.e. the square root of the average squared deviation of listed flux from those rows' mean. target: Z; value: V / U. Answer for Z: 1.07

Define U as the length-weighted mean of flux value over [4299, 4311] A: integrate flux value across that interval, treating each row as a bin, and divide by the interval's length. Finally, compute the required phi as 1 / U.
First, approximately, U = 13.6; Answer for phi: 0.073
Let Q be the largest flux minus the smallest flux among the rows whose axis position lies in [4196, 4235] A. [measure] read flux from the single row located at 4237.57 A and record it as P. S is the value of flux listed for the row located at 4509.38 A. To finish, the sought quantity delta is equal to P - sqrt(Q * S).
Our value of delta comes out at 6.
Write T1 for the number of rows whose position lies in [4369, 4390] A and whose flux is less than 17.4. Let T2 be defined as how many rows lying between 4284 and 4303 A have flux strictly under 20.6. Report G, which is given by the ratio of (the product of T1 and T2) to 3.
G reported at 17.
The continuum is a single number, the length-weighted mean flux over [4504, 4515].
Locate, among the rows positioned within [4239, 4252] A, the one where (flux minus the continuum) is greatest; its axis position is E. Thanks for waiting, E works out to 4249.29 A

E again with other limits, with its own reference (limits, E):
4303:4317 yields 4316.35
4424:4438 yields 4435.24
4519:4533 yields 4523.94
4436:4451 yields 4447.51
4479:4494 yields 4488.66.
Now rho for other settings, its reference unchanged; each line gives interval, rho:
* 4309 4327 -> 4316.35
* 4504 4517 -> 4505.23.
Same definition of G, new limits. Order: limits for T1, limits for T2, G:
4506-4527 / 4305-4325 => 0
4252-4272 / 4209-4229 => 15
